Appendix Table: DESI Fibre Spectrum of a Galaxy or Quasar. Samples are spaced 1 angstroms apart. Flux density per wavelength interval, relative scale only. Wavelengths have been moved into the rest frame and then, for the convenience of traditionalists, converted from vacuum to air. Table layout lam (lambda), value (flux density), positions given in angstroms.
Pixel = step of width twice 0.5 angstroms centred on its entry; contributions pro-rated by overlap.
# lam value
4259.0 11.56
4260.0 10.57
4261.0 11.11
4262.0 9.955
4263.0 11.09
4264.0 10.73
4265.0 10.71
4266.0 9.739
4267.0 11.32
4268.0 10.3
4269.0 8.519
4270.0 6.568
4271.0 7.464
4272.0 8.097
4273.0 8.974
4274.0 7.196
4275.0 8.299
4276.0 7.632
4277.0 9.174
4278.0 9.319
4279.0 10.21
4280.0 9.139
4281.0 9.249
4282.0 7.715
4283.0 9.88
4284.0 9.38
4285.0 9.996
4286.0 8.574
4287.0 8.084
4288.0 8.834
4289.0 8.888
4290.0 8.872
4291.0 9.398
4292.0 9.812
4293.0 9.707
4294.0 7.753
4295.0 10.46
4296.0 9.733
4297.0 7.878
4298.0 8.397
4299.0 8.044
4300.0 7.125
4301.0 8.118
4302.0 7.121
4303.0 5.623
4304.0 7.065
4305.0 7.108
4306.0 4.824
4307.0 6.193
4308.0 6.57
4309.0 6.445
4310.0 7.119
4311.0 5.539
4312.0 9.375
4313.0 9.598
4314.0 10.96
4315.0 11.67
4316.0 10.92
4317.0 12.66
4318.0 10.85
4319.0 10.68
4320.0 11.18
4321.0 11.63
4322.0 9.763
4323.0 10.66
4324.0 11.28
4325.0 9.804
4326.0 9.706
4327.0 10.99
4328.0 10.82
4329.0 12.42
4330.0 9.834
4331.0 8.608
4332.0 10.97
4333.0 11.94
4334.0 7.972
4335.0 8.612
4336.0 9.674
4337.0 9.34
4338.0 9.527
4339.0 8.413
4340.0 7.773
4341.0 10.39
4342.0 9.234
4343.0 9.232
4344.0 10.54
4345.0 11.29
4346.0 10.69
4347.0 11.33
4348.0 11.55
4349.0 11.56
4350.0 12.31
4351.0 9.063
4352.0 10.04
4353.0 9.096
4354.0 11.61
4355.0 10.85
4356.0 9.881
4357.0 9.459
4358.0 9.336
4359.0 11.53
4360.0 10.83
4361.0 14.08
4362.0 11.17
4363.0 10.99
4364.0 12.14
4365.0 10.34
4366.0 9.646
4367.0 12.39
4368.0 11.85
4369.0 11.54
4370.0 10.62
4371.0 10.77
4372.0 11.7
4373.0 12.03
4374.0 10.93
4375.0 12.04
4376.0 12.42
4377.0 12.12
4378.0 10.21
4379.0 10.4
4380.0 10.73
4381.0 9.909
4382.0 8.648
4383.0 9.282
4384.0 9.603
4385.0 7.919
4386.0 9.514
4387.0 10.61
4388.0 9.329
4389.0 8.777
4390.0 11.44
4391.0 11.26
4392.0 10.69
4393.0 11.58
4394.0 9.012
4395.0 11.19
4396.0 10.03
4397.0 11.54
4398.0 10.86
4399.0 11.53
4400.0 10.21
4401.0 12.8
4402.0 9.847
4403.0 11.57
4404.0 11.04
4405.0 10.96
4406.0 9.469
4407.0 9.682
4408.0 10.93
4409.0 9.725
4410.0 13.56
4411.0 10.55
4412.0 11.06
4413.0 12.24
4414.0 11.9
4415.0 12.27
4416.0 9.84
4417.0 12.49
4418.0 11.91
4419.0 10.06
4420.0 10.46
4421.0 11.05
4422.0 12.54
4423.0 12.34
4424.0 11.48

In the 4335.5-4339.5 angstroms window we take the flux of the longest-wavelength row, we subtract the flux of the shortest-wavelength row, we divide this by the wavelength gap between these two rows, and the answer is -0.42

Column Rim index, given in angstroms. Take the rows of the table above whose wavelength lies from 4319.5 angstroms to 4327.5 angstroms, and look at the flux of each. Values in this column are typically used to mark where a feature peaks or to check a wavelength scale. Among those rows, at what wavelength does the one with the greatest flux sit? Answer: 4321.0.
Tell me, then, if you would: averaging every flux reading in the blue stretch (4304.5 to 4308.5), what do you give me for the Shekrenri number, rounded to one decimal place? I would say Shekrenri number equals 6.2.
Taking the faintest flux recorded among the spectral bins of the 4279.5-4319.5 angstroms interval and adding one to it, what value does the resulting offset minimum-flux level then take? 5.8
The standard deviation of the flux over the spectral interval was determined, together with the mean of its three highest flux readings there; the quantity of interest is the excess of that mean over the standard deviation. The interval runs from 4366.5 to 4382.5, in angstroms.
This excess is 11.3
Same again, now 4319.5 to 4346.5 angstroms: 10.8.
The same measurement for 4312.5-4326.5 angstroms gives 11.1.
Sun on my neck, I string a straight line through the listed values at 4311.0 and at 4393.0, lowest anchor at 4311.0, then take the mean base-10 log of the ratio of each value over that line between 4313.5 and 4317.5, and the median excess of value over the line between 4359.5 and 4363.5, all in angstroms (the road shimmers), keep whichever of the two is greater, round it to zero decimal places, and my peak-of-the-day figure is 2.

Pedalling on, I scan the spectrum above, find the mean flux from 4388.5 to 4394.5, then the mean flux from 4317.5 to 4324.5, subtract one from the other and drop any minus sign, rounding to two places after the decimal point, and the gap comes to 0.40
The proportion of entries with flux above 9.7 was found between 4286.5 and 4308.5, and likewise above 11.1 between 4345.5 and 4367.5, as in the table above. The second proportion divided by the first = 2.5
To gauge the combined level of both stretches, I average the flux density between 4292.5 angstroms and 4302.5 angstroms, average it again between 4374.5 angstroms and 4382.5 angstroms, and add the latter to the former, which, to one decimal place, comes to 19.2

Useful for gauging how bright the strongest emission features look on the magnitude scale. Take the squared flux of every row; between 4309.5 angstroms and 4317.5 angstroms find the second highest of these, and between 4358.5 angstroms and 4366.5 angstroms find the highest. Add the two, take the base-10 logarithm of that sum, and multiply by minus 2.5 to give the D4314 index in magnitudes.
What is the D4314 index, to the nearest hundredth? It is -6.31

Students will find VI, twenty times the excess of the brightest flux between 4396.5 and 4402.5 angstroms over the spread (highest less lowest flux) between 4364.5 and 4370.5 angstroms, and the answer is 201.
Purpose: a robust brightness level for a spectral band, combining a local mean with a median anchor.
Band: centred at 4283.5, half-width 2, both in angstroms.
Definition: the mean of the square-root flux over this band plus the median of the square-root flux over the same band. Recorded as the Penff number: 6.14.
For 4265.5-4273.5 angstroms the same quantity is 5.93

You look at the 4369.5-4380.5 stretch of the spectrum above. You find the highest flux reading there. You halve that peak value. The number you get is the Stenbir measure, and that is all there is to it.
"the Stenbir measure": 6.2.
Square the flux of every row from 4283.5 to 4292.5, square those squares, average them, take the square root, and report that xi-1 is 84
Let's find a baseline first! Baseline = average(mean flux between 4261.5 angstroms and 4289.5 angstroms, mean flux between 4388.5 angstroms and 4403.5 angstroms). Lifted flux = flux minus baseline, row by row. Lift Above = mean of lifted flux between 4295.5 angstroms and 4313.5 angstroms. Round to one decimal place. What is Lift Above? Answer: -2.6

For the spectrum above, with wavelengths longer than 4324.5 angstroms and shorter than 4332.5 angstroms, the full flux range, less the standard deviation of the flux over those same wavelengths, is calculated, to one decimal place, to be 2.7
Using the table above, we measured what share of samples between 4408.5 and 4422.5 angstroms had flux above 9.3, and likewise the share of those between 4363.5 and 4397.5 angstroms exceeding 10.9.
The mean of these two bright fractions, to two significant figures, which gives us 0.72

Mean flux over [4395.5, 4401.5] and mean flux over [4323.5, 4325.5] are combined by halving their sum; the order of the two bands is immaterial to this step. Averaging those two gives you 10.9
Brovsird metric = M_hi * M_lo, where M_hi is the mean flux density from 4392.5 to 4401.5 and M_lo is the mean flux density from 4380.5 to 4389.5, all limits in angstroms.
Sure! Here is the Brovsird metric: 102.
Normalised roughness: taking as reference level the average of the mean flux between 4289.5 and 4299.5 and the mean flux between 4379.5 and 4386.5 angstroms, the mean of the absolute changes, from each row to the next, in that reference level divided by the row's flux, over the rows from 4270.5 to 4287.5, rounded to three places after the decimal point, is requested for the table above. 0.121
